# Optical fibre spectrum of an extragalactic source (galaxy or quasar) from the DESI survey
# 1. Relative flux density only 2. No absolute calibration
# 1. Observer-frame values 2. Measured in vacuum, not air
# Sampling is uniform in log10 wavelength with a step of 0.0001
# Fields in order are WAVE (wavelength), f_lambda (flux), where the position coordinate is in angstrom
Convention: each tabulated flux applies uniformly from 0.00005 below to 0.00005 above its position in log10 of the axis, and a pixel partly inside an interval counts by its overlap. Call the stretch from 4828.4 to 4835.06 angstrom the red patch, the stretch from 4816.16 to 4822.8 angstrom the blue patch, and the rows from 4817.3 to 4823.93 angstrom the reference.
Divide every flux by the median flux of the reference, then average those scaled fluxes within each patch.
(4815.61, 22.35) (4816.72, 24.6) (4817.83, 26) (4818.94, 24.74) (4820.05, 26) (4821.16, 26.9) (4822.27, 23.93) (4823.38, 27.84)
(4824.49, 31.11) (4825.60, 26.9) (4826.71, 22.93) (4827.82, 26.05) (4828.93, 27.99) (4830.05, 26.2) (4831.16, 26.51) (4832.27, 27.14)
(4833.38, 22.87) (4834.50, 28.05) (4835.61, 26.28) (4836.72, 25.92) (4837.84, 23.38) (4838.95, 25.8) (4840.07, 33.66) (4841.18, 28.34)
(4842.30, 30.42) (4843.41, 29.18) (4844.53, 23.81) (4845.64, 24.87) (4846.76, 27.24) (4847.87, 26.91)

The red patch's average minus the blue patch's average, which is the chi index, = 0.042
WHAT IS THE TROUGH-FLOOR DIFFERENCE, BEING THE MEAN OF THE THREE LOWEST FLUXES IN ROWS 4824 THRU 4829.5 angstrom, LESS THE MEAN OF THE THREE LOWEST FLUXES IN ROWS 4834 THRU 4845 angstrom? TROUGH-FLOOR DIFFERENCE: 1.0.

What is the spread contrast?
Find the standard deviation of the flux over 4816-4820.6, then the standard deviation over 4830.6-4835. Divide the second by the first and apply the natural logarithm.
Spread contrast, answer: 1.1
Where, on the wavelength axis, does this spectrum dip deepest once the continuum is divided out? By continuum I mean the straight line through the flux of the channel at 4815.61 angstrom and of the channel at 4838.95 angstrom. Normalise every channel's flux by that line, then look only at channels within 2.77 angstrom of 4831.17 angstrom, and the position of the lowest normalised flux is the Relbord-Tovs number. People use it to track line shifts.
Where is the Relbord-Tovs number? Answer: 4833.38 angstrom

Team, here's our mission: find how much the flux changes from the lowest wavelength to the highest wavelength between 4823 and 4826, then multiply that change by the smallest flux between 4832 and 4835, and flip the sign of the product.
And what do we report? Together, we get 21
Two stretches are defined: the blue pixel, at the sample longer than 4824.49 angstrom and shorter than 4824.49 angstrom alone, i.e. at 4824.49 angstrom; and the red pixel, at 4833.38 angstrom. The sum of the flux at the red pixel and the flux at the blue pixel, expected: 54.0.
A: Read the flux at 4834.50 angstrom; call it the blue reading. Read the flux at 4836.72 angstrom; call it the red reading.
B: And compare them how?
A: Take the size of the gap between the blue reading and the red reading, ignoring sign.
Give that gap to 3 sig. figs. 2.13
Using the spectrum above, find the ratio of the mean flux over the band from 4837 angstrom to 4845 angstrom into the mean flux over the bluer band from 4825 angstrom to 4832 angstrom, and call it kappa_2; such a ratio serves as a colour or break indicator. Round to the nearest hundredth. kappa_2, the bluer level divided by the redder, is 0.94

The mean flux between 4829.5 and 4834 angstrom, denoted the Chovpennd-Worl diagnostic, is 25.7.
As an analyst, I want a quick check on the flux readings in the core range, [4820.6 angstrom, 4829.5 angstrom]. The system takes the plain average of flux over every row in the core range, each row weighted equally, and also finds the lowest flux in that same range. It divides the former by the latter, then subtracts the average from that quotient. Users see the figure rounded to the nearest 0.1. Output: -25.5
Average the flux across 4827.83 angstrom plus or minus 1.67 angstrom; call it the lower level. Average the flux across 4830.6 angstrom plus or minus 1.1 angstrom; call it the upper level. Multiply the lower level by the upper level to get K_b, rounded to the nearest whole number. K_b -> 676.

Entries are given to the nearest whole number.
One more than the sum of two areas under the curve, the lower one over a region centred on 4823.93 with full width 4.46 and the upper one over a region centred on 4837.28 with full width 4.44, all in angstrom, 236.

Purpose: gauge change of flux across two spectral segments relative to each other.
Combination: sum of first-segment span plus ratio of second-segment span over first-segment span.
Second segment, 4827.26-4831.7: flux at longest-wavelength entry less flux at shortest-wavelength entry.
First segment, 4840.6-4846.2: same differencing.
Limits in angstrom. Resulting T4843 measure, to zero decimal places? -4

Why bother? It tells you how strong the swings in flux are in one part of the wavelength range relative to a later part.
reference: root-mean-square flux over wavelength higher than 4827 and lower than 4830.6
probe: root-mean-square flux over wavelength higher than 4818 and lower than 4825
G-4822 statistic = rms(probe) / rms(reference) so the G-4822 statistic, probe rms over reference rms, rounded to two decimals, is 1.00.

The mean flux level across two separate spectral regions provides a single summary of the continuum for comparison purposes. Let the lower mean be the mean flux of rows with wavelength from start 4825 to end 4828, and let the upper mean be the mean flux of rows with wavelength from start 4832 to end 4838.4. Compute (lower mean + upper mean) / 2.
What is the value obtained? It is 25.4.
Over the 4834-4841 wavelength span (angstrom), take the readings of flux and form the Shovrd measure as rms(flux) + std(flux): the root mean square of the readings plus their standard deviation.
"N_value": 31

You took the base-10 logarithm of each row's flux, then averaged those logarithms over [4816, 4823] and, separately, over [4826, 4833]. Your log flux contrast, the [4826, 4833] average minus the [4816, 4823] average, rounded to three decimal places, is 0.013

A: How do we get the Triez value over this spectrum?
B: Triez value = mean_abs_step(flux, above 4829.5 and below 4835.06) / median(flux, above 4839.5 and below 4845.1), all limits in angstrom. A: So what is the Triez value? 0.089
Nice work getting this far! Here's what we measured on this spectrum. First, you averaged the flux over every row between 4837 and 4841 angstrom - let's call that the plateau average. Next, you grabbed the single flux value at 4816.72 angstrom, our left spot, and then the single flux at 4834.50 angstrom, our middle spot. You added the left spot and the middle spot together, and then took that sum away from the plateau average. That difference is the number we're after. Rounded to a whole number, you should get -25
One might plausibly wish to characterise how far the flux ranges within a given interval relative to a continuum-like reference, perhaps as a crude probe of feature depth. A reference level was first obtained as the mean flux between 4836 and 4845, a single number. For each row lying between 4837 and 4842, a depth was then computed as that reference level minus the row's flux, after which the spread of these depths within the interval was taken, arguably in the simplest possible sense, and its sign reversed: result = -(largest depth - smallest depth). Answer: -10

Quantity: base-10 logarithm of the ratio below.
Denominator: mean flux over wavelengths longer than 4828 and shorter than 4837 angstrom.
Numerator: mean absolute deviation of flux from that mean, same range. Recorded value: -1.40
